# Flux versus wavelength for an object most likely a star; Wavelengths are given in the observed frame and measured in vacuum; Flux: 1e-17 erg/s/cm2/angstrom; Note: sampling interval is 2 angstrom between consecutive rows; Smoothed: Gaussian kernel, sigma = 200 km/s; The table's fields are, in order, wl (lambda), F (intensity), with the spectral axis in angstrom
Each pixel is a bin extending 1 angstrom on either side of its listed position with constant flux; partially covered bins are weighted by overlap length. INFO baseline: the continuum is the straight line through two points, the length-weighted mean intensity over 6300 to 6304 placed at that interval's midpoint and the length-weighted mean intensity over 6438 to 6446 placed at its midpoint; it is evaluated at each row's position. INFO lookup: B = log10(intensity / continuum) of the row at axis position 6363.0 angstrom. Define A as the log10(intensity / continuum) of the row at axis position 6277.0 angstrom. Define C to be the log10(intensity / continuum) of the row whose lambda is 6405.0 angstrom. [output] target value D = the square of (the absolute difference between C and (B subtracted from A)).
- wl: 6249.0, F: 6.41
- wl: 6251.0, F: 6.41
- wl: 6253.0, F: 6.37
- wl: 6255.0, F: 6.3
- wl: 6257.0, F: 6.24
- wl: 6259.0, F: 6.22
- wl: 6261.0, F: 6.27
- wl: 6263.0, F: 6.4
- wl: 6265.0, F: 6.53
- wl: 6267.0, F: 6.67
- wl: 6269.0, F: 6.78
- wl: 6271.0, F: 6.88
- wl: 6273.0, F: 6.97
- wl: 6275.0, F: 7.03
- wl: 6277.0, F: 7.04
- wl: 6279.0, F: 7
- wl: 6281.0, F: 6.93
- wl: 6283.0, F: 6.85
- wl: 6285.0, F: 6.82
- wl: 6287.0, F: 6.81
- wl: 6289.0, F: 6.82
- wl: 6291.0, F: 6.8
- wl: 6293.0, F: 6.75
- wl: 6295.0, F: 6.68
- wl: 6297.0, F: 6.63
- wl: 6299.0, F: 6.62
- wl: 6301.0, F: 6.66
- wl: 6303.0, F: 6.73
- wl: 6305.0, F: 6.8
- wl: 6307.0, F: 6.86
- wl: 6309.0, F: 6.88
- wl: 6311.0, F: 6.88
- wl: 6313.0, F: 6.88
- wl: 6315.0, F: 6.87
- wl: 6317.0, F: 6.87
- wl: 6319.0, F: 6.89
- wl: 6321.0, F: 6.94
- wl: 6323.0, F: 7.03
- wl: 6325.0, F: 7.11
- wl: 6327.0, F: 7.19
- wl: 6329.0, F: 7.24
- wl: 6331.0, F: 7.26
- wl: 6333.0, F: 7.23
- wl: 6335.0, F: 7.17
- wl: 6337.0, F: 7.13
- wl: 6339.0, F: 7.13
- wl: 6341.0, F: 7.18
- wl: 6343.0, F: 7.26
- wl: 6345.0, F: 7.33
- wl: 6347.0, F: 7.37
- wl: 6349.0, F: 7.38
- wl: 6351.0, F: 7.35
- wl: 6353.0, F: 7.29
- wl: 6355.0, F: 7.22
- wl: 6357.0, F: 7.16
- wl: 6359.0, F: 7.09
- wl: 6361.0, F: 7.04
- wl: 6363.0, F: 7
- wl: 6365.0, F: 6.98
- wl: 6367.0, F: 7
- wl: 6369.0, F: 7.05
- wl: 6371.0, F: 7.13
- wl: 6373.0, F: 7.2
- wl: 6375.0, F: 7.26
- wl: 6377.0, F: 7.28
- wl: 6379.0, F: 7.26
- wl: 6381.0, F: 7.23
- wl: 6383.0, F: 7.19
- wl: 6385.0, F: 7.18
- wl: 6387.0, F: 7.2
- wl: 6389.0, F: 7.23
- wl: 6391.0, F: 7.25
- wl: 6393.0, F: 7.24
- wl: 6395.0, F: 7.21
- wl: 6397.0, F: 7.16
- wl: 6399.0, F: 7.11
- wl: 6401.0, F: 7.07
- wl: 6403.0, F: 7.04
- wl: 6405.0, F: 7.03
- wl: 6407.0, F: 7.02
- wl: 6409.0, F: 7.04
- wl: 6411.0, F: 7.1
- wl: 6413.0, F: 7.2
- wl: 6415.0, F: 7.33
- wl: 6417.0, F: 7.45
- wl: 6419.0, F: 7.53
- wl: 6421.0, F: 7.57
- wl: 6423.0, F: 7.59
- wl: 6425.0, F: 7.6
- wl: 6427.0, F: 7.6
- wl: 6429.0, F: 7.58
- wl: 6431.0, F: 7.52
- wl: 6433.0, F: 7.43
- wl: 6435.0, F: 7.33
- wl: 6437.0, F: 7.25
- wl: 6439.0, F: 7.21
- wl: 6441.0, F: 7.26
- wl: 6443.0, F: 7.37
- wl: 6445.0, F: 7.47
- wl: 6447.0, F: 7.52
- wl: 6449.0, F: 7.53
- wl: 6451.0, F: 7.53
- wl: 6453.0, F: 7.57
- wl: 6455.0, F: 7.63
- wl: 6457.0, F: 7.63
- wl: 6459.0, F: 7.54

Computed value 0.0013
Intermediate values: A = 0.029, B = 0.002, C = -0.008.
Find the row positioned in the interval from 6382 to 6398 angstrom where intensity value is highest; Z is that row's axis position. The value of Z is 6391.0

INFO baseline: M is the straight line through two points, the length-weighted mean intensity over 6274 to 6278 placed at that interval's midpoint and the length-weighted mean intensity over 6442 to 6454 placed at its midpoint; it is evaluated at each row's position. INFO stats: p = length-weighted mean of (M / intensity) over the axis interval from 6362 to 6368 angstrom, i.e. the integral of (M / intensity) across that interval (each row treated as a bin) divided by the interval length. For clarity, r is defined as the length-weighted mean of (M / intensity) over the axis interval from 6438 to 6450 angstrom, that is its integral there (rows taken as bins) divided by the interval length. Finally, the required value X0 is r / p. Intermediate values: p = 1.04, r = 1.01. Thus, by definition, 0.97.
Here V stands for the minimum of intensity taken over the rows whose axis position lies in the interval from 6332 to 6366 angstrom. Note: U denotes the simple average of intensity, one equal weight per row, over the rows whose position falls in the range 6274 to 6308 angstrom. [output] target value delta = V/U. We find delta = 1.02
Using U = 6.81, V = 6.98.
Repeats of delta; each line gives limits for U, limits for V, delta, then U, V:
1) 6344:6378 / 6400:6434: 0.98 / 7.18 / 7.02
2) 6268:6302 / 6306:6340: 1.00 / 6.83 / 6.86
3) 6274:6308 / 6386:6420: 1.03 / 6.81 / 7.02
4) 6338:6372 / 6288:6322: 0.92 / 7.17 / 6.62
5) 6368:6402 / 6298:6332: 0.92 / 7.19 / 6.62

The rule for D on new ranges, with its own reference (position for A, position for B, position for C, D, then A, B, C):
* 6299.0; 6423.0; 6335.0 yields 0.0020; -0.004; 0.020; 0.020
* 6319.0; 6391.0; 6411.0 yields 0.0000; 0.008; 0.009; -0.005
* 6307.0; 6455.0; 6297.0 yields 0.0000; 0.009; 0.014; -0.003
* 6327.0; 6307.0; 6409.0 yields 0.0005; 0.024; 0.009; -0.008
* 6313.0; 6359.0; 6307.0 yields 0.0001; 0.009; 0.009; 0.009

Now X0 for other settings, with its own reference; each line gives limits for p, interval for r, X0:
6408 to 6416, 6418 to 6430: 0.95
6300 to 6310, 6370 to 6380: 0.96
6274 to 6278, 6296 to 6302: 1.07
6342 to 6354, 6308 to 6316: 1.05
